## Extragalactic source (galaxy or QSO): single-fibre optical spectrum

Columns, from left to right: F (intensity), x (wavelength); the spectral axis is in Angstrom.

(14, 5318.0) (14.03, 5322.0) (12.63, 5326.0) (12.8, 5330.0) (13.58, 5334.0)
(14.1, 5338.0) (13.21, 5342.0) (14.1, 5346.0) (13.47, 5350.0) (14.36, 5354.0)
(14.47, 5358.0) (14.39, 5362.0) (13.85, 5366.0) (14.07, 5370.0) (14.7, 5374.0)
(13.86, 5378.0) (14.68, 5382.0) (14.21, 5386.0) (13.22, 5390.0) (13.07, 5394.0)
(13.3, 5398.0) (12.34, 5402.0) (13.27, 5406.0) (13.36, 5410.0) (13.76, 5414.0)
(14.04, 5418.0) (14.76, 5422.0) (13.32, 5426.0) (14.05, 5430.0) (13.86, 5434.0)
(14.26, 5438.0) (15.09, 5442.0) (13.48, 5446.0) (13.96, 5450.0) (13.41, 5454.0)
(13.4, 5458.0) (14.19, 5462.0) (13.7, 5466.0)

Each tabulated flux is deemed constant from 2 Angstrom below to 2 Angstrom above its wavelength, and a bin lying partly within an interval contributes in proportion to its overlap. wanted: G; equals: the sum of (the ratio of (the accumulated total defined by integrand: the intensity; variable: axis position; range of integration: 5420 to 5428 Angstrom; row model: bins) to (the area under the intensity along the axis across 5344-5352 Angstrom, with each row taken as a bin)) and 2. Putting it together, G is 3.0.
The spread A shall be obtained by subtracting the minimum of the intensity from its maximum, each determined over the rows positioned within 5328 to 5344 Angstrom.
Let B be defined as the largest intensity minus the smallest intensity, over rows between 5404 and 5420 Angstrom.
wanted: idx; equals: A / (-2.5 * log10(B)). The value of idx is 5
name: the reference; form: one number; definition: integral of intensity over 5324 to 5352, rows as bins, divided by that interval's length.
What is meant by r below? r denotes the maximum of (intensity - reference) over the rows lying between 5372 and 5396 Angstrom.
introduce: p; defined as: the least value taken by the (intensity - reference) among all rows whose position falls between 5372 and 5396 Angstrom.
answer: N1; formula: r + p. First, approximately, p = -0.34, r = 1.3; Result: 0.9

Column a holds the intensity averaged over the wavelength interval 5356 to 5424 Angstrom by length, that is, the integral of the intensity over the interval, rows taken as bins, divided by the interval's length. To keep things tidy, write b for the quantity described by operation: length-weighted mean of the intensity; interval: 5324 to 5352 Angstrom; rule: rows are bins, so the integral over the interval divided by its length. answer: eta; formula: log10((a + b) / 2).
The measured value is 1.134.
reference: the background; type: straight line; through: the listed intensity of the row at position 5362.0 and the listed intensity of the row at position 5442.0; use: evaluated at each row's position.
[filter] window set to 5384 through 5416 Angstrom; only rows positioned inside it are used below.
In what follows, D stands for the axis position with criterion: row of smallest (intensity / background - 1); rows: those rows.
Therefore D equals 5402.0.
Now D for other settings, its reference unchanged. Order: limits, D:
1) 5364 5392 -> 5390.0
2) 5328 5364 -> 5330.0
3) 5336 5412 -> 5402.0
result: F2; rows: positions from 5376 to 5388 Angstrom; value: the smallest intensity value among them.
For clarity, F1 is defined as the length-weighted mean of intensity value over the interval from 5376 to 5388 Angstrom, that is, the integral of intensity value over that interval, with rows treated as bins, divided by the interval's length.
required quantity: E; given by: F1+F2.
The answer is 28.1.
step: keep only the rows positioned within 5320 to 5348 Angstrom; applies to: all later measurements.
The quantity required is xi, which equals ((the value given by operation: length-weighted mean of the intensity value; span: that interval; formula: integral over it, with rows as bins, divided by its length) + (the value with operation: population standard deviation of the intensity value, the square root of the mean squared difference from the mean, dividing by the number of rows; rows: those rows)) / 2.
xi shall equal 7.0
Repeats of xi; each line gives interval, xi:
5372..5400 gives 7.3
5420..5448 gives 7.4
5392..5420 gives 6.9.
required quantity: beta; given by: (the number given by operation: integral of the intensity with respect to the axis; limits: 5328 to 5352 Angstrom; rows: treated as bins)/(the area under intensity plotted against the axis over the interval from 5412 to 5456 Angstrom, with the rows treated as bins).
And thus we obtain 0.5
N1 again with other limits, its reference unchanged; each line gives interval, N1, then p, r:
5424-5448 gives 1.6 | -0.09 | 1.7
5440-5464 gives 1.7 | -0.01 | 1.7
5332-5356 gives 0.7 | -0.20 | 0.9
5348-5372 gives 1.1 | 0.06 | 1.1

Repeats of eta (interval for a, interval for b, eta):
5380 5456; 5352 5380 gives 1.146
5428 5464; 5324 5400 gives 1.142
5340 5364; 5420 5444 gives 1.150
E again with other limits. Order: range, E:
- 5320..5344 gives 26.0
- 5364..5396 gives 27.0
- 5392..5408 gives 25.3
